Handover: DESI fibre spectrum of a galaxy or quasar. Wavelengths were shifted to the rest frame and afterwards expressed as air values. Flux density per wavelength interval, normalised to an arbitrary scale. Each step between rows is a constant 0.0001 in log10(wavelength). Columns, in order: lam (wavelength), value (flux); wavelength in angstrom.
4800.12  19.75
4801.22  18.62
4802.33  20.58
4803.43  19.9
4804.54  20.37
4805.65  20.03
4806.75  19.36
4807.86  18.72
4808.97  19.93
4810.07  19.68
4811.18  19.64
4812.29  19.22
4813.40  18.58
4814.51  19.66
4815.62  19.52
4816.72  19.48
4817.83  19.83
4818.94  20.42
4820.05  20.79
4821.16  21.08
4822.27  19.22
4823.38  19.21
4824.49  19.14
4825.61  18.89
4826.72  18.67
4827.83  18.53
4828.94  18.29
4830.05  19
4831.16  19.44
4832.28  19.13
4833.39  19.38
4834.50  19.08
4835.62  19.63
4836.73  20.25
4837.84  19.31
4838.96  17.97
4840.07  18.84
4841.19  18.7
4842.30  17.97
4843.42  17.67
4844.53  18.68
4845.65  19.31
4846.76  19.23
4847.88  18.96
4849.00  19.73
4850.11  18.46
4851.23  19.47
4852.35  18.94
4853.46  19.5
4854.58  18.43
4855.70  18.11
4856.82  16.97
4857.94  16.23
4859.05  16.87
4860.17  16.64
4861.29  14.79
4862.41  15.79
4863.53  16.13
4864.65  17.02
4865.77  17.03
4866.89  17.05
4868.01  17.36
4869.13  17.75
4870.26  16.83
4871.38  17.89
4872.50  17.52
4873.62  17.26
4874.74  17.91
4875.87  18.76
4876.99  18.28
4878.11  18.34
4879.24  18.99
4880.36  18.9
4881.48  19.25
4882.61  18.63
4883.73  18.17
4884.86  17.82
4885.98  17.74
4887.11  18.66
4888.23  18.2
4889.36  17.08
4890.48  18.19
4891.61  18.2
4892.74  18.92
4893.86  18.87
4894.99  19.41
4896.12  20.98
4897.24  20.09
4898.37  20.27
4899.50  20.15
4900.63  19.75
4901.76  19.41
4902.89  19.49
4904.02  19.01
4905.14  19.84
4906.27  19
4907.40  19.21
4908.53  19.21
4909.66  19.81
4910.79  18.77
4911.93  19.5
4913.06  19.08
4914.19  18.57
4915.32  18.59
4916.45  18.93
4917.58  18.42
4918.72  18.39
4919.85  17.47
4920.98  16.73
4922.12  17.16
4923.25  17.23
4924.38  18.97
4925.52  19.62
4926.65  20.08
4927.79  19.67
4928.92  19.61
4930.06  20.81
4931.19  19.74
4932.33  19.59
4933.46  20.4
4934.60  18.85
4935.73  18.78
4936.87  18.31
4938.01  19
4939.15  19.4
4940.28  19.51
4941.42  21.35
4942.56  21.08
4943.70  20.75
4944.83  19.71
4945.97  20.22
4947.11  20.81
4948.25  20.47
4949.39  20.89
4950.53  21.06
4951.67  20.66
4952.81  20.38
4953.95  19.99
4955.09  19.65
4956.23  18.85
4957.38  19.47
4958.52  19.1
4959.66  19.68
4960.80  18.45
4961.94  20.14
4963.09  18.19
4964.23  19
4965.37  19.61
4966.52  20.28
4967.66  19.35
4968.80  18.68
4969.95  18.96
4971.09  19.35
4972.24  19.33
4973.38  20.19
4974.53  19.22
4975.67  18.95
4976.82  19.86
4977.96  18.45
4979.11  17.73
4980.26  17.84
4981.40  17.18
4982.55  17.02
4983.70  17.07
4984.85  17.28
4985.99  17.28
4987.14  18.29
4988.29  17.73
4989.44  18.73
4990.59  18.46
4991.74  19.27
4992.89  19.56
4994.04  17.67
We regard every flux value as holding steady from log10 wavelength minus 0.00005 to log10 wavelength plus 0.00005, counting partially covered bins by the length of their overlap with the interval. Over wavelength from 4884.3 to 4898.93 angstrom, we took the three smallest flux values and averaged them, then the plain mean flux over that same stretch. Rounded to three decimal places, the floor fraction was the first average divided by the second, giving 0.933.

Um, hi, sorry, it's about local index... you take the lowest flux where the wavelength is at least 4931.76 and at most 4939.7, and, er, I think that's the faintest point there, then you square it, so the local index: 335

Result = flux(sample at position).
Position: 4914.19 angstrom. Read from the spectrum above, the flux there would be 18.57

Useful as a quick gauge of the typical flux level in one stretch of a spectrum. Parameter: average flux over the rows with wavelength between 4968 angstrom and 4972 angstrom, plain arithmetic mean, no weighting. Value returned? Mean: 19.0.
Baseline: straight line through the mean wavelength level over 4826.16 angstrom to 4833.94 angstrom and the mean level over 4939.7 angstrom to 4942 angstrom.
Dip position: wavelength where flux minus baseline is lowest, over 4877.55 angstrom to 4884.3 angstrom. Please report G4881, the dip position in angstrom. 4883.73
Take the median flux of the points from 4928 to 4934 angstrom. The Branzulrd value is 19.7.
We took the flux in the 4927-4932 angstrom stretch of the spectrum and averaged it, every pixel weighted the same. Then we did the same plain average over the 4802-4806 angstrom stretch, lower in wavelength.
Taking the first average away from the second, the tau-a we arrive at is 0.3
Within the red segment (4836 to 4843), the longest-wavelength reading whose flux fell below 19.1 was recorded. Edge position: 4842.30 angstrom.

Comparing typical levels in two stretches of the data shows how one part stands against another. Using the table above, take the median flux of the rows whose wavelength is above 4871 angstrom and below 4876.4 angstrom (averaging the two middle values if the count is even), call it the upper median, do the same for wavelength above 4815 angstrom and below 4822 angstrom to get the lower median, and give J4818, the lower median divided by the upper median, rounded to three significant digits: 1.12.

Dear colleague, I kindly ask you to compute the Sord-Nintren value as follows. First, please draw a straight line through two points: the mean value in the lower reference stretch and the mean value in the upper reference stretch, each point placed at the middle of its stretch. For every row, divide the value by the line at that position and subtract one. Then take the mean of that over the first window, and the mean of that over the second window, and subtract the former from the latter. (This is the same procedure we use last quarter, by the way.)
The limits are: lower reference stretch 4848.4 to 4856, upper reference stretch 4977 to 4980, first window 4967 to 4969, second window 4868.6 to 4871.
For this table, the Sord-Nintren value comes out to -0.13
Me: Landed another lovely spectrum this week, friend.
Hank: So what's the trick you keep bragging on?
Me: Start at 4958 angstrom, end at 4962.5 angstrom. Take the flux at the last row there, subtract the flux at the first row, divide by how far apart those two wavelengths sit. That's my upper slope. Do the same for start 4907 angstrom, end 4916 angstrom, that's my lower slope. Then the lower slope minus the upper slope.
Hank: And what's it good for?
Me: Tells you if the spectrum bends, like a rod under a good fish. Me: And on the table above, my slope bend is -0.4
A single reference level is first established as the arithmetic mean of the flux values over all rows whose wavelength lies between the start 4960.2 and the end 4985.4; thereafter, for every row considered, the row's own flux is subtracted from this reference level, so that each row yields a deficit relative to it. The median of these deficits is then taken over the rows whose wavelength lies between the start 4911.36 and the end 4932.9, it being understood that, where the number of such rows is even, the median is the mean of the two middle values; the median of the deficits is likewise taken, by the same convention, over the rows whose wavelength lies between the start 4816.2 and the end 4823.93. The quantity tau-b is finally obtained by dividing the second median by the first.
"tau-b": 4.6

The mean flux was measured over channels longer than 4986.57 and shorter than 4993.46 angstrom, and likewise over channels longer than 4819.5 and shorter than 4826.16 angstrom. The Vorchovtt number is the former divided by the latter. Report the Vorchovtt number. 0.95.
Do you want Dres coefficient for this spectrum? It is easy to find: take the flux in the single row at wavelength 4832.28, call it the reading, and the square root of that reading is 4.37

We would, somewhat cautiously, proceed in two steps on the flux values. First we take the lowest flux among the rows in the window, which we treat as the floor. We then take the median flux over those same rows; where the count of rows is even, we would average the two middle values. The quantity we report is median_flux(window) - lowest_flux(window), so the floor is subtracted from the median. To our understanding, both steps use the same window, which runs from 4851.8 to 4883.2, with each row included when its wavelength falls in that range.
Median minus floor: 2.8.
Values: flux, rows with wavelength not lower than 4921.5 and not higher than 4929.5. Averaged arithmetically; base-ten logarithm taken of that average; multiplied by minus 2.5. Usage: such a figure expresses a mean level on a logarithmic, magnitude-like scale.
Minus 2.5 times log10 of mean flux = -3.19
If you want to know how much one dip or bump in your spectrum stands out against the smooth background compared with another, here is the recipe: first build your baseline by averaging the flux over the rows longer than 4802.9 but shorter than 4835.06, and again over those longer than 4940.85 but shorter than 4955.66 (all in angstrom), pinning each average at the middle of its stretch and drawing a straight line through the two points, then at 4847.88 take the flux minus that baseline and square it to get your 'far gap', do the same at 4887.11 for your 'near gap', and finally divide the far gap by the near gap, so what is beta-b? 0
